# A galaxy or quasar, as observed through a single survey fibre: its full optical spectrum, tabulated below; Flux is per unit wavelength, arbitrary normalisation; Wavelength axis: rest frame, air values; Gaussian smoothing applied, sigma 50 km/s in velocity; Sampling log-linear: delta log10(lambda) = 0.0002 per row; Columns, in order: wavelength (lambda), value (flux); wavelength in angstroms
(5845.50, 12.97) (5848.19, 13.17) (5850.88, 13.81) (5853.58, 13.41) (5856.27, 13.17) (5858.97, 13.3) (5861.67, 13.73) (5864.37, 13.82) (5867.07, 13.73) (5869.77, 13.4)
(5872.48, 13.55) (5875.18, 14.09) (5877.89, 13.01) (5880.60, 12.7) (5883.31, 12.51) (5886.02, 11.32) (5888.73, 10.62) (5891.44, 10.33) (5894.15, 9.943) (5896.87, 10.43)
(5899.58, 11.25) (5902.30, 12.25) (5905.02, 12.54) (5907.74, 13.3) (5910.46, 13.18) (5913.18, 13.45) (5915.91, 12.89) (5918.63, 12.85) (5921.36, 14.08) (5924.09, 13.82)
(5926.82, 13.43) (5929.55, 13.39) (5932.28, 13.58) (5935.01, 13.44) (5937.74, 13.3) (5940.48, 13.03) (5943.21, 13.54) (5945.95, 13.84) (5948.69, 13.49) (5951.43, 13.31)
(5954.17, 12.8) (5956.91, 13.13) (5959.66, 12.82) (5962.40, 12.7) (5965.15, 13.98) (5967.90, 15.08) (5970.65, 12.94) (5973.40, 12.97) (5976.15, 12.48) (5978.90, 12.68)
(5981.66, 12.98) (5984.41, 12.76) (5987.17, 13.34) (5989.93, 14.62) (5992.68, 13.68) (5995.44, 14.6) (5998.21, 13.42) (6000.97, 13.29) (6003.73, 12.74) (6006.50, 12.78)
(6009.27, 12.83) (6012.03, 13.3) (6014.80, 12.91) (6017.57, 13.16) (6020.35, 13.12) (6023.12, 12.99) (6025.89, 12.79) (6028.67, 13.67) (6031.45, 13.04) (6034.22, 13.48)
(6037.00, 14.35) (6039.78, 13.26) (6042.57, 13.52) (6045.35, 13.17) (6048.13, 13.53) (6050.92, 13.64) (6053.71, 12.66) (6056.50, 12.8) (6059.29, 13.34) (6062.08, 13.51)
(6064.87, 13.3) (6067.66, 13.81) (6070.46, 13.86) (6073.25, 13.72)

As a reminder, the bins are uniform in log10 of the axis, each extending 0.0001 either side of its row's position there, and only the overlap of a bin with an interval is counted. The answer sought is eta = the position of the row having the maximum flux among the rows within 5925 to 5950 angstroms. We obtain 5945.95 angstroms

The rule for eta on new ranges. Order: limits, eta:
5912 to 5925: 5921.36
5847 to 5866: 5864.37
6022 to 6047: 6037.00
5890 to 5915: 5913.18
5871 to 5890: 5875.18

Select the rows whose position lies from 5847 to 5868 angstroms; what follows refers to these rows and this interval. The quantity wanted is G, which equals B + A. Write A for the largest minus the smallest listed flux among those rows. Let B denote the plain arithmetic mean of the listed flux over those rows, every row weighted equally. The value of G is 14.2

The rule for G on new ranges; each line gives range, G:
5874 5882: 14.7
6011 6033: 14.0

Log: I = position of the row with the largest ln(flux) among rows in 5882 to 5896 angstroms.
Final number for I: 5883.31 angstroms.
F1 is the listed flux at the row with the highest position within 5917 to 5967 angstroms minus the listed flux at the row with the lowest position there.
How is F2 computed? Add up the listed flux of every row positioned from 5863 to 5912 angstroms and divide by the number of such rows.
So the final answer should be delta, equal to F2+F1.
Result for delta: 13.5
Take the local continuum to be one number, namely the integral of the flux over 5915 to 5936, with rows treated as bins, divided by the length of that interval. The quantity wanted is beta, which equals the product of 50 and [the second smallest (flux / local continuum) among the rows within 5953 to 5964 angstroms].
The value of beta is 47.6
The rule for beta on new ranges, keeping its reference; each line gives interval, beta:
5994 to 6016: 47.5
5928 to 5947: 49.5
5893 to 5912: 38.8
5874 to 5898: 38.4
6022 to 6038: 48.3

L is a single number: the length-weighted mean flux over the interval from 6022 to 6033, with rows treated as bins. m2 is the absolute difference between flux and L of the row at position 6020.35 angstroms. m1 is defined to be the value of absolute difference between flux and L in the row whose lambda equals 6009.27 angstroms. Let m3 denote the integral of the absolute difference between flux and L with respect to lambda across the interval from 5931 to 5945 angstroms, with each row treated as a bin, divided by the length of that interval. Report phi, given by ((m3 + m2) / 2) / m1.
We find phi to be 0.51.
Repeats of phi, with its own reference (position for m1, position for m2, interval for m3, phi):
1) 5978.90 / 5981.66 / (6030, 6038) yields 0.74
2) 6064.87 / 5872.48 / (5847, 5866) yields 2.36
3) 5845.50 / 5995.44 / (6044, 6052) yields 5.27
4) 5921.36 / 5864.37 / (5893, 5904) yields 1.48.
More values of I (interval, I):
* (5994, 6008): 5995.44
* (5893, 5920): 5913.18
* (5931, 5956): 5945.95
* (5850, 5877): 5875.18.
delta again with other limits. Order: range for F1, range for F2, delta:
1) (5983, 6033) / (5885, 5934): 12.6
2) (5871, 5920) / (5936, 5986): 12.5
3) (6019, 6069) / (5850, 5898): 13.3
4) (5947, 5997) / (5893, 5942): 13.9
